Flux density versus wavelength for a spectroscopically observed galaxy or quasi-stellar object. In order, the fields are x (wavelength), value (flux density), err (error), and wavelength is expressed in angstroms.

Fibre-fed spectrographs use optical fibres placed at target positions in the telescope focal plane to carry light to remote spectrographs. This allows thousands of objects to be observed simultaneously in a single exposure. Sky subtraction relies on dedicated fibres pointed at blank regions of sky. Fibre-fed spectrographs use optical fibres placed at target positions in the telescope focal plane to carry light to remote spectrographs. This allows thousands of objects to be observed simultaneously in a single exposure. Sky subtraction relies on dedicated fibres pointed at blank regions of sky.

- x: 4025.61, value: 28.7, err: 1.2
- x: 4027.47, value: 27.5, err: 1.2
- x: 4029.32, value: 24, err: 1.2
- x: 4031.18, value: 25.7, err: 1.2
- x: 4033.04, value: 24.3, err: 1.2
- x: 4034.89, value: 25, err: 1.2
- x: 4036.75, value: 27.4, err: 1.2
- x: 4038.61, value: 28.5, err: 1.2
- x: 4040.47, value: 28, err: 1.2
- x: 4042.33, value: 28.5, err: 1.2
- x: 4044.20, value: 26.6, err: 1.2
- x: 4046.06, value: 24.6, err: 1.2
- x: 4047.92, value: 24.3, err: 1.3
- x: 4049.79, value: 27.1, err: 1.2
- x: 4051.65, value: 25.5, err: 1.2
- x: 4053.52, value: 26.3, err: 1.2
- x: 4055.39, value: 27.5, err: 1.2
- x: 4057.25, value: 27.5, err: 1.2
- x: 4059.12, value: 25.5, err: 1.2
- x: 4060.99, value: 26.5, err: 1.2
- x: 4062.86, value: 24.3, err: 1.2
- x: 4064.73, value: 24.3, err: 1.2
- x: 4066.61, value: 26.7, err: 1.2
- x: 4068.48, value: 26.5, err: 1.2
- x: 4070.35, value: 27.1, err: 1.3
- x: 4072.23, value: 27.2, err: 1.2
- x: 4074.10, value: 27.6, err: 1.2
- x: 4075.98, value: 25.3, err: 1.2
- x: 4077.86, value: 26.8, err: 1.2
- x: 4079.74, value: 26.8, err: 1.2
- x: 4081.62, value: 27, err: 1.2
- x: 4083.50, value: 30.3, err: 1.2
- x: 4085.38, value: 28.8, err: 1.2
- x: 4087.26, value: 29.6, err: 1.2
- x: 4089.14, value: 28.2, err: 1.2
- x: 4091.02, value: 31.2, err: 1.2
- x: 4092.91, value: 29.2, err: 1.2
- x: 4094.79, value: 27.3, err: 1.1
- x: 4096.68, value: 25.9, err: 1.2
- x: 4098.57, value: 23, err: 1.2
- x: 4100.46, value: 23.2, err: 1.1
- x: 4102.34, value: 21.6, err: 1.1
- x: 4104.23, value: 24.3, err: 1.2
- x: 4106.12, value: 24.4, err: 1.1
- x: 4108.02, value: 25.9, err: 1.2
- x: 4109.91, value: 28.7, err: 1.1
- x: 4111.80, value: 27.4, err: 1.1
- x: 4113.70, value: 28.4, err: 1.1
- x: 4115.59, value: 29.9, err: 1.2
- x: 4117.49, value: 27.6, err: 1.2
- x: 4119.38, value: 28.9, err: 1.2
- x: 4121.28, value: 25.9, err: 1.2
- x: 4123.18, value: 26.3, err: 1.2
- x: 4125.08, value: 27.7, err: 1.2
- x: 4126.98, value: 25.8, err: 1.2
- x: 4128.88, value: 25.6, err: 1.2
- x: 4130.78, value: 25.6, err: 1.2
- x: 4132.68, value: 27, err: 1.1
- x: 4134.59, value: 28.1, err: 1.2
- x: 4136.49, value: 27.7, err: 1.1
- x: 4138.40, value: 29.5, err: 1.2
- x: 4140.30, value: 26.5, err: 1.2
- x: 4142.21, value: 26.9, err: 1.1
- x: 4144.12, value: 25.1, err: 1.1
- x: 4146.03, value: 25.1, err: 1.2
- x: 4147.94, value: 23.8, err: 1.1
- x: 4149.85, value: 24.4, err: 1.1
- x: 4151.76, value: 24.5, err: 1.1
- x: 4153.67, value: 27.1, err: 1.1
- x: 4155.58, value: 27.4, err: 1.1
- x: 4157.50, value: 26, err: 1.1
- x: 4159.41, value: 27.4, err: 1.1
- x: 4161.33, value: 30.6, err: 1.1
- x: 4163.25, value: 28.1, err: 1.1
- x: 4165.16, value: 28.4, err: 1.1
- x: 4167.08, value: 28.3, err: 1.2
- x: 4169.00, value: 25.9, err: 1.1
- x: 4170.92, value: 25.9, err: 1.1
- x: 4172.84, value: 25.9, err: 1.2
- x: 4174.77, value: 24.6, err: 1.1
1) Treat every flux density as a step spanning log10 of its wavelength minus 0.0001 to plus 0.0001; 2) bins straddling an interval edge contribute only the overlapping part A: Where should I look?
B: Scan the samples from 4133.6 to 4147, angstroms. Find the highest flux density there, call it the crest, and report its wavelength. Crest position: 4138.40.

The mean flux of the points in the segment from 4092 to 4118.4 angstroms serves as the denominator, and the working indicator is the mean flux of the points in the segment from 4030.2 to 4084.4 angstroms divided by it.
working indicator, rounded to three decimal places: 1.012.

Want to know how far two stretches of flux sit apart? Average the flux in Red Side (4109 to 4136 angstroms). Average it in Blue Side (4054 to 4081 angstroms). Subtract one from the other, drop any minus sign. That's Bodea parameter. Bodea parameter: 0.95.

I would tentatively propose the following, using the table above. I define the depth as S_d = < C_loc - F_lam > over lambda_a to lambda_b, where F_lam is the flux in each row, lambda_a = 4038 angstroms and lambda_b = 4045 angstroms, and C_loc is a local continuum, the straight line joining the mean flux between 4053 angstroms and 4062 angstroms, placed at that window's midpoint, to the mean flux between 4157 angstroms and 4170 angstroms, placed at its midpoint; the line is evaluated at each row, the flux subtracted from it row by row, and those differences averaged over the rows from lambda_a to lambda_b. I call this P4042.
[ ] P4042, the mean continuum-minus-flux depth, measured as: -1.4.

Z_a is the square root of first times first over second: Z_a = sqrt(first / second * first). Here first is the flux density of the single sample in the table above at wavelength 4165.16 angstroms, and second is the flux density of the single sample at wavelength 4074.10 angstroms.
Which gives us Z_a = 5.4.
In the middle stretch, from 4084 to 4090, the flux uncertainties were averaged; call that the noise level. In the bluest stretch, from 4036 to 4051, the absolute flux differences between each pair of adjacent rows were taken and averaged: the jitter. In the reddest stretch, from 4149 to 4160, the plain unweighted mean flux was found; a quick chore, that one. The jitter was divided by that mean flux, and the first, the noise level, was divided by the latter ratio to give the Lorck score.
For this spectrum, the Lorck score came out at 24.1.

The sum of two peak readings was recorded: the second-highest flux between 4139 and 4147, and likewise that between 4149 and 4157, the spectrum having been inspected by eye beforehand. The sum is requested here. 53.6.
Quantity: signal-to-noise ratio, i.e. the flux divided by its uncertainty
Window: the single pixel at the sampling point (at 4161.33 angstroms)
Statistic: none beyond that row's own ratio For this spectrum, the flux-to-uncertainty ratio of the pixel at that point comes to 27.8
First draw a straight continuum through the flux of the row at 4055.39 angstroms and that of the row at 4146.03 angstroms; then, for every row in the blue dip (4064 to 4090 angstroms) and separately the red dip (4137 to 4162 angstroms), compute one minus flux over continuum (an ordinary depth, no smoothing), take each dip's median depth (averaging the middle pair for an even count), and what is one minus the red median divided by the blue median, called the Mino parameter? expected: -18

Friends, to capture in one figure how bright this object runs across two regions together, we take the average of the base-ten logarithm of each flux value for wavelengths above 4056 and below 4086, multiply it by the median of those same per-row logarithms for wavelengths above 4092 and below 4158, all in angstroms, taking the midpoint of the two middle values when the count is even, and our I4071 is 2.026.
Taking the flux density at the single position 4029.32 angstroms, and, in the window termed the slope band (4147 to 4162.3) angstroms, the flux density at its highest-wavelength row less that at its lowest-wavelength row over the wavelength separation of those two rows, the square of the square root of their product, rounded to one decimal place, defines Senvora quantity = 12.2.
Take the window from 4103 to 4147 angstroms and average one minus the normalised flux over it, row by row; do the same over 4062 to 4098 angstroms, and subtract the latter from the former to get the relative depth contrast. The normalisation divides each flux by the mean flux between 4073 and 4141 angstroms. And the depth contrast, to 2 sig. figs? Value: 0.018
